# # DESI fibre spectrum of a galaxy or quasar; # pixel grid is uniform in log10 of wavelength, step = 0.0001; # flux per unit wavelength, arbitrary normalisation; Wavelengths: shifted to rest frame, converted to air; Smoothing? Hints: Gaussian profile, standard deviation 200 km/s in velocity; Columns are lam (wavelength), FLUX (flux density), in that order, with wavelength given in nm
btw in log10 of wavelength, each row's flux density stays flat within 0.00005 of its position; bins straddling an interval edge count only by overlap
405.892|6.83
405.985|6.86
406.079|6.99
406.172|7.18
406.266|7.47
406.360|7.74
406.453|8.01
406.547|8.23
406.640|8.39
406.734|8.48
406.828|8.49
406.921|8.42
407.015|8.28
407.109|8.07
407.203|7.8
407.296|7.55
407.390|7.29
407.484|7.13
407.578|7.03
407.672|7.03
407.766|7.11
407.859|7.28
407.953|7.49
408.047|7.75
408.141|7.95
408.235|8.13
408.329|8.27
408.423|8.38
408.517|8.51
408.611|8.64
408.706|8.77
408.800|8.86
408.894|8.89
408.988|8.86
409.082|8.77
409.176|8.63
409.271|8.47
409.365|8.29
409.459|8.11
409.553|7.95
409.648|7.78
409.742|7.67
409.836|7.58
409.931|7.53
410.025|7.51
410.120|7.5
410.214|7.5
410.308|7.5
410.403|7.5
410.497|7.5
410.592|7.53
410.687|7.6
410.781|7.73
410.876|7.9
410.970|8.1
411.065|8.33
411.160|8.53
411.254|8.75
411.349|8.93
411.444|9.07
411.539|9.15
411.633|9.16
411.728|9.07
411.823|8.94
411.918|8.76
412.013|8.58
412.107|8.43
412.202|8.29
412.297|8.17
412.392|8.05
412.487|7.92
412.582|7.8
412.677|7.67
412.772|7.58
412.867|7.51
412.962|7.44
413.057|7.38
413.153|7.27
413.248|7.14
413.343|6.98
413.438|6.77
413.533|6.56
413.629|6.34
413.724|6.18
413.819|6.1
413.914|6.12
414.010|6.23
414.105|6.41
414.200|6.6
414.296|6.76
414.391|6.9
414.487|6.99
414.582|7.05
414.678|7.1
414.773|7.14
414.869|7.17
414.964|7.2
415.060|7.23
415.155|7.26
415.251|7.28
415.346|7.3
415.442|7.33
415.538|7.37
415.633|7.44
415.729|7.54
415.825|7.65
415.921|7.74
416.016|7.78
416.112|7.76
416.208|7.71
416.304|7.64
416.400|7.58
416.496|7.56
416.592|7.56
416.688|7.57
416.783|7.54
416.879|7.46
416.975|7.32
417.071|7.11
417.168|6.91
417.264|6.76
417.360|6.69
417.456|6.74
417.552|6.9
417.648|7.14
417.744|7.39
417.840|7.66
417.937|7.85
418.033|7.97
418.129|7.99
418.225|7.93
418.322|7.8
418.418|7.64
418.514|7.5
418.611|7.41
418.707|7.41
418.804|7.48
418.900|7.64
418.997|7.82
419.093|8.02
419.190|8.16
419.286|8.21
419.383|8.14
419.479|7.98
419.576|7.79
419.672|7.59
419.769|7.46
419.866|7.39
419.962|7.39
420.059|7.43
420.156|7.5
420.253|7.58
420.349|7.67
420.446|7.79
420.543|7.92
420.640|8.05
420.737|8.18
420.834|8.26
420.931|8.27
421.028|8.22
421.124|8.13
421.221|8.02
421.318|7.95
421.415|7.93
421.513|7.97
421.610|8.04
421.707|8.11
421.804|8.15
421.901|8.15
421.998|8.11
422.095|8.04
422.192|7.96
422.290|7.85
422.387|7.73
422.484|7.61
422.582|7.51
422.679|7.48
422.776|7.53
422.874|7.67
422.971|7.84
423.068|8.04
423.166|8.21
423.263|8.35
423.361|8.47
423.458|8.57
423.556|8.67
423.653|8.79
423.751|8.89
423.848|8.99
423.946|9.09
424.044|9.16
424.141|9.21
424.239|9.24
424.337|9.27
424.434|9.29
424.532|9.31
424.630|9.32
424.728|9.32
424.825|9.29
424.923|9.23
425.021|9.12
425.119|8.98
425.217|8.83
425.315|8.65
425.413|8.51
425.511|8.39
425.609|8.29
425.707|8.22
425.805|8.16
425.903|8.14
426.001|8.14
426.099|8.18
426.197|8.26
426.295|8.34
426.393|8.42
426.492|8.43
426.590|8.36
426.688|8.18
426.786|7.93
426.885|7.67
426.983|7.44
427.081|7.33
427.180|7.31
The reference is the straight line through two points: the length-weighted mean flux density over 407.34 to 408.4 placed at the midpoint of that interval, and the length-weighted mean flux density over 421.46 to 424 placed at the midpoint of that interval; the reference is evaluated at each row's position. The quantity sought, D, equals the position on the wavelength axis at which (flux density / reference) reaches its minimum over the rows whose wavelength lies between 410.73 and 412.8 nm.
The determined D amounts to 412.772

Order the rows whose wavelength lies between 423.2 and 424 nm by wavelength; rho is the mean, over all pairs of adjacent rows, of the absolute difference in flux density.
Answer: 0.106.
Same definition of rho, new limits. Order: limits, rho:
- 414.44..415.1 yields 0.040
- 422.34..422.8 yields 0.075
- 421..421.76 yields 0.067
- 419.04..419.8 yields 0.134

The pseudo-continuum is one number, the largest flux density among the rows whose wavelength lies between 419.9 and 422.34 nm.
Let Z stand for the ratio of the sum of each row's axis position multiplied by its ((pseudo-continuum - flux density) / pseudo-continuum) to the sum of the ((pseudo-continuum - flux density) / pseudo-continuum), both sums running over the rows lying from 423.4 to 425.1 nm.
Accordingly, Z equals 424.35 nm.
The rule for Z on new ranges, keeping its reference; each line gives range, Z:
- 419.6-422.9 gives 421.16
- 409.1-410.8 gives 410.25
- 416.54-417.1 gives 416.86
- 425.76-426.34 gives 425.89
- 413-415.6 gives 414.19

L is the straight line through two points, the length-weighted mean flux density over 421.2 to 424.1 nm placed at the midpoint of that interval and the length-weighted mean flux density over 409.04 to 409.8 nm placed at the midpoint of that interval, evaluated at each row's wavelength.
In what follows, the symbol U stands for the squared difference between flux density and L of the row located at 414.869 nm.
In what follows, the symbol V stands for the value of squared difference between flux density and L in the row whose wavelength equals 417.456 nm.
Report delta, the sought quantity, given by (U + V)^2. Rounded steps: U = 1.0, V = 2.1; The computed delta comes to 9.6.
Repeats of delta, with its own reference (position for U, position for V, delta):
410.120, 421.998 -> 0.2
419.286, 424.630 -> 1.8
